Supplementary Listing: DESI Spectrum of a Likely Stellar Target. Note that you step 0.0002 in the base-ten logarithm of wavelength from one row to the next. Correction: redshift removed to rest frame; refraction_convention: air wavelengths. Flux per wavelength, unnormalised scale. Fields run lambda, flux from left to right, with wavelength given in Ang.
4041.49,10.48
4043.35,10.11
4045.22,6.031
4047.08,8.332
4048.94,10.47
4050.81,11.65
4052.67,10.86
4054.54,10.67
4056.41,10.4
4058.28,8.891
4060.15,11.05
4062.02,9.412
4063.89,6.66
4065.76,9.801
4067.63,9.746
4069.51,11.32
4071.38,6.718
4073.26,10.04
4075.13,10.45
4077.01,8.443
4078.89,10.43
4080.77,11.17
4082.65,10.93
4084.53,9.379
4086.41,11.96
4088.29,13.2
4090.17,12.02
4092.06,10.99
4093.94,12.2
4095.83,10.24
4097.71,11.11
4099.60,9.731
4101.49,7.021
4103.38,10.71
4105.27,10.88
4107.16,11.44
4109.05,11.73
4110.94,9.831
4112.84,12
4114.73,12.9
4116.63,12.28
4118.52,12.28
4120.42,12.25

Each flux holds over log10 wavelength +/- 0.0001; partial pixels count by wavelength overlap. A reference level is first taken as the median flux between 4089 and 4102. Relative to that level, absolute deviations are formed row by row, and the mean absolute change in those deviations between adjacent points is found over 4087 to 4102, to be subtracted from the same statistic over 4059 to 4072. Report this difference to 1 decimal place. 0.9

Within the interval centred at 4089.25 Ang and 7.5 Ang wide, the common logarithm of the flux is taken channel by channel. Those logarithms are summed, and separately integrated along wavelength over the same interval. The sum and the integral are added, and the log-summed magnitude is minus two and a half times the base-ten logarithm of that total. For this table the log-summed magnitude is -2.74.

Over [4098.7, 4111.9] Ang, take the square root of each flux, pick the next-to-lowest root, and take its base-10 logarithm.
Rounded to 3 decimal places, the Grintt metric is 0.494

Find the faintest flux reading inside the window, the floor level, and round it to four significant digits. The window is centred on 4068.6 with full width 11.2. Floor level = 6.660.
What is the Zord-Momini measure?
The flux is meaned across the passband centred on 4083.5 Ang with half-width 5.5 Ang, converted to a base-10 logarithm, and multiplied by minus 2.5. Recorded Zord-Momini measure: -2.62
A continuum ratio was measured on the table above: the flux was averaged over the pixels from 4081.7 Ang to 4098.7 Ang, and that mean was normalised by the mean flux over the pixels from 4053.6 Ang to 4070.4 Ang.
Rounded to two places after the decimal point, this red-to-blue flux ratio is 1.16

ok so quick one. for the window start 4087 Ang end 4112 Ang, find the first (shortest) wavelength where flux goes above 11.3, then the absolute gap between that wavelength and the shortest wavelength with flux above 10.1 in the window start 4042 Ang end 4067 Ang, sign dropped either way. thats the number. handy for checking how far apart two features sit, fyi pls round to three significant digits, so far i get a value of 44.9 Ang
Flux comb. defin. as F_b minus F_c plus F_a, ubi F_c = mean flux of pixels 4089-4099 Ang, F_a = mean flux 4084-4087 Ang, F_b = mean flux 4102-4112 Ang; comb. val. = 10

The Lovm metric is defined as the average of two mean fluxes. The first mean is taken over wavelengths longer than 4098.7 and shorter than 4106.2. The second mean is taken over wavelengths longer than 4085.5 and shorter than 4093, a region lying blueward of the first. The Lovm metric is 10.8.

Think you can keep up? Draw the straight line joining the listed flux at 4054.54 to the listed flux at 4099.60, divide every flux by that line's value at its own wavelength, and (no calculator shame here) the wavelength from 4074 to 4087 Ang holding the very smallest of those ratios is 4077.01 Ang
